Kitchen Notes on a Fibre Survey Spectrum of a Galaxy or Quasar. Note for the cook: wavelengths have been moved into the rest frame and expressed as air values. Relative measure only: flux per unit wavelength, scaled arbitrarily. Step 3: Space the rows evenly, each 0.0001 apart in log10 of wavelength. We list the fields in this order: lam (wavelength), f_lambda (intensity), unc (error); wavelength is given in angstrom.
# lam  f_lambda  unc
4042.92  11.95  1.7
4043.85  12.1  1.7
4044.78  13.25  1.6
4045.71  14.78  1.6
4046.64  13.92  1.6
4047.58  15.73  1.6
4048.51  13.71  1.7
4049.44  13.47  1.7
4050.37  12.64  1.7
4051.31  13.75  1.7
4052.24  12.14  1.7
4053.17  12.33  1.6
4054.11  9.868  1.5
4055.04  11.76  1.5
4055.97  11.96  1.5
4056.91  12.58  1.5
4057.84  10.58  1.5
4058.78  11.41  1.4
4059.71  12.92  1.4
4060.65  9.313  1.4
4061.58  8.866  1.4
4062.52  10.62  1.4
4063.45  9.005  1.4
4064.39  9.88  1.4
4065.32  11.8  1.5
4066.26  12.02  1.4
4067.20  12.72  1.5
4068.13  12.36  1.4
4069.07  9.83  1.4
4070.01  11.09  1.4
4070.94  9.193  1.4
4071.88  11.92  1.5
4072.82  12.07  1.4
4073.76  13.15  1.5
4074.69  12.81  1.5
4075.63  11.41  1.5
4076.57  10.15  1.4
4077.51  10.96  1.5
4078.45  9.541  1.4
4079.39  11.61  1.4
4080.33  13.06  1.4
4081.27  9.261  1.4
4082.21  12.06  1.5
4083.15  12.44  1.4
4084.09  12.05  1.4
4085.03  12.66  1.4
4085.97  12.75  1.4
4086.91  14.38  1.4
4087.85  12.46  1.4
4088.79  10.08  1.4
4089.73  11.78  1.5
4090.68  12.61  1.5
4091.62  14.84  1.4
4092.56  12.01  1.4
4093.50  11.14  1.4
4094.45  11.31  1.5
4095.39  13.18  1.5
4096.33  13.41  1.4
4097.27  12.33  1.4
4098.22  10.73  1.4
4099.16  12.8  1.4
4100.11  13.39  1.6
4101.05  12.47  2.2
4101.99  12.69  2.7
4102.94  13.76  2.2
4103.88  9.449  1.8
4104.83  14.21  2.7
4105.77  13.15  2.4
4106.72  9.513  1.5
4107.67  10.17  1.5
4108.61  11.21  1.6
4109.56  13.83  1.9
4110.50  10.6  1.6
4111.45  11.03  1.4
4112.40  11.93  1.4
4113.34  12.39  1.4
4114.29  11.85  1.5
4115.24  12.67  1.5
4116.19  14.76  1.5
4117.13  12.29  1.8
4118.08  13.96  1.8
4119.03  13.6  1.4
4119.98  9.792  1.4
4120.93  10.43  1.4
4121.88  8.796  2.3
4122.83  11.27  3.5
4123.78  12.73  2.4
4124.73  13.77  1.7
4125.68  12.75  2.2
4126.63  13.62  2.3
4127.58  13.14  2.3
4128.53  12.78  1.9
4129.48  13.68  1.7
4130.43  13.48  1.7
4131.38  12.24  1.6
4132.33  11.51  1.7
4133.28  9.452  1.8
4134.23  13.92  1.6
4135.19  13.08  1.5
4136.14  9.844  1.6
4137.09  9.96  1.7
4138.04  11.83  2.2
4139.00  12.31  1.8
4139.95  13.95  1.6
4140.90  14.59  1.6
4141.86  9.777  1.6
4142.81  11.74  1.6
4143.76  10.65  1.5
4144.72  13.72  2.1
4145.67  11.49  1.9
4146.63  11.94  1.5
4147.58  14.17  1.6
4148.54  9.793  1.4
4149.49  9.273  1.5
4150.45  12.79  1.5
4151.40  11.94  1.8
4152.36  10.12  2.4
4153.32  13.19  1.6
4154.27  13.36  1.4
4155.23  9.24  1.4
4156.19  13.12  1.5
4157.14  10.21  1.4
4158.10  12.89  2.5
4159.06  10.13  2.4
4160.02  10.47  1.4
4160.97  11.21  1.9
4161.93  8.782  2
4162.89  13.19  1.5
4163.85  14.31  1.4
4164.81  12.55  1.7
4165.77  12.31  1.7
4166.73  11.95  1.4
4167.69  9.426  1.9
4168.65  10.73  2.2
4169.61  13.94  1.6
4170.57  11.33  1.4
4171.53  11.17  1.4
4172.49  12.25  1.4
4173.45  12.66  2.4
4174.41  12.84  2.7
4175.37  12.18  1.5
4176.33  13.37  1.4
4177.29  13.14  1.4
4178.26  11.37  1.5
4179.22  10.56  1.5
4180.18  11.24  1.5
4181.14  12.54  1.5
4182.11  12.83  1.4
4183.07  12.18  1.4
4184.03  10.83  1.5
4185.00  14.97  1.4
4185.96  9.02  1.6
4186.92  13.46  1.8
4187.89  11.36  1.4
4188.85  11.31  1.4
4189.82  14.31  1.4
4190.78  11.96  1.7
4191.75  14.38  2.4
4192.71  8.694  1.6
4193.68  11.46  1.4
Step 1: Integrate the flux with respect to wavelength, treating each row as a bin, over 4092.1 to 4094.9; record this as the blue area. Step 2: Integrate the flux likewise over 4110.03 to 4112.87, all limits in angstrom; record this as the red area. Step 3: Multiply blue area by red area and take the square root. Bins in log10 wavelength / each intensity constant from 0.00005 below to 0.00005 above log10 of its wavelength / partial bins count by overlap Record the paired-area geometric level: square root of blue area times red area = 32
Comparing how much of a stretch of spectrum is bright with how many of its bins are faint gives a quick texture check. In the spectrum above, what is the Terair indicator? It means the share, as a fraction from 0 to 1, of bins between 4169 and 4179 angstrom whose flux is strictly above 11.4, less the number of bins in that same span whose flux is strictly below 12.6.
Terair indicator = -4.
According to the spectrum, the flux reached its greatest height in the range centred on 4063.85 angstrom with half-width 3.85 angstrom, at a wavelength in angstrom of 4067.20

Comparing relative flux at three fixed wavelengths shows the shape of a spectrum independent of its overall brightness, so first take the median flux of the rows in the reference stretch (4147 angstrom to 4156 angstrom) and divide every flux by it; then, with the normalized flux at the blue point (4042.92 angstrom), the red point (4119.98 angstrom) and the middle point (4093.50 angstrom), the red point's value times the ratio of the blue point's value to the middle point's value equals 0.88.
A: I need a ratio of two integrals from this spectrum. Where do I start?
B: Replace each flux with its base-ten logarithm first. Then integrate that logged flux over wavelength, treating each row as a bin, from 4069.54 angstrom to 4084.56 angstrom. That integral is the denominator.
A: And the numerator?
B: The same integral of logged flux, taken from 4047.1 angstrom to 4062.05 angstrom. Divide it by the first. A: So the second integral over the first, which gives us 1.015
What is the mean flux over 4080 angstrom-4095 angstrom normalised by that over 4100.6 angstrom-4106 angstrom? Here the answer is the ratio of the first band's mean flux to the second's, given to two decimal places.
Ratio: 0.97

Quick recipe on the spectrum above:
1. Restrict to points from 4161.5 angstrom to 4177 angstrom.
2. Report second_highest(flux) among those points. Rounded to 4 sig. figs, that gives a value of 13.94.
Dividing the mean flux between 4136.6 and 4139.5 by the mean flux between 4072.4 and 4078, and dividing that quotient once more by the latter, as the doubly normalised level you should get 0.082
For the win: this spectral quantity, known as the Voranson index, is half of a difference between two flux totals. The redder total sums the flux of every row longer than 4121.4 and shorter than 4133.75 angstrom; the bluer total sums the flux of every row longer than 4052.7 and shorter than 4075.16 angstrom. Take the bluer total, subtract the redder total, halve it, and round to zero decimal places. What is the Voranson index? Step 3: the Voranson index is 55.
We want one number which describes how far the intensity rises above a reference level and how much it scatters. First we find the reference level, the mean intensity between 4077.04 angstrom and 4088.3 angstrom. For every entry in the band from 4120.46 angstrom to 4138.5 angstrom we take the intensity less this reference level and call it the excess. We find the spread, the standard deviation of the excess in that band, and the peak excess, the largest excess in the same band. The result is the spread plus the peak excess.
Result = 3.6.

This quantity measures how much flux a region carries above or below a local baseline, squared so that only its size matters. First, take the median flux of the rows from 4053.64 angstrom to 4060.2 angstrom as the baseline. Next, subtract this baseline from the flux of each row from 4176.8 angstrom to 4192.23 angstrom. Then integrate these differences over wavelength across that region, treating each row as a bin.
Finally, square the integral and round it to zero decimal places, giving 50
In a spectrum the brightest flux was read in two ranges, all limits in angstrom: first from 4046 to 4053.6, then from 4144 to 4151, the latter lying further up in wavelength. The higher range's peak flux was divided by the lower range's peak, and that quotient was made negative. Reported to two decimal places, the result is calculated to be -0.90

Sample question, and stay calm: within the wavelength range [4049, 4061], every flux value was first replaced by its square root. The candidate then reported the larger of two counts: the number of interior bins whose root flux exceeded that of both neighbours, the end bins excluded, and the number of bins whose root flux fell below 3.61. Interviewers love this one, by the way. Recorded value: 11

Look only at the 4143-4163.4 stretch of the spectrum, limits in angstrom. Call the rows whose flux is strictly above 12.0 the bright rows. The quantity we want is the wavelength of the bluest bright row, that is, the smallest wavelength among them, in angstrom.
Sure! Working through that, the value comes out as 4144.72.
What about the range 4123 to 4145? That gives 4123.78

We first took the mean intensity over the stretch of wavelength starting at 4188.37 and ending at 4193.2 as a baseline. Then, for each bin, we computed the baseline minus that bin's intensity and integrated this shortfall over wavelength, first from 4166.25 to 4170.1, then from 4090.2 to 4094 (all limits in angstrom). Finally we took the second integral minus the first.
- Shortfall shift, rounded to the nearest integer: -4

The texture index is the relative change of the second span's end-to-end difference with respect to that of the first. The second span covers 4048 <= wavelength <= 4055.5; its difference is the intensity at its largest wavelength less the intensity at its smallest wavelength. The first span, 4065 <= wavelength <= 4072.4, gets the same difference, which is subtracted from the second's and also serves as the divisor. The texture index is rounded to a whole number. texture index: -17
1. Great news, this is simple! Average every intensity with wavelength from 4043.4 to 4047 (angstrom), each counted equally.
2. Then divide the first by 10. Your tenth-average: 1.35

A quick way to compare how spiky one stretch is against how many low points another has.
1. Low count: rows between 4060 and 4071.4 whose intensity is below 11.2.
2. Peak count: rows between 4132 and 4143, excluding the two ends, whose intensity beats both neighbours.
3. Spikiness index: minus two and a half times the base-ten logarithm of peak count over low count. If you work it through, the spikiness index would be 1.5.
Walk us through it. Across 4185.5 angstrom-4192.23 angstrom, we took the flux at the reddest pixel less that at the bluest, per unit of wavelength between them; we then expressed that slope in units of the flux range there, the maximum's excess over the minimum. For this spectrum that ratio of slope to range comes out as 0.173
